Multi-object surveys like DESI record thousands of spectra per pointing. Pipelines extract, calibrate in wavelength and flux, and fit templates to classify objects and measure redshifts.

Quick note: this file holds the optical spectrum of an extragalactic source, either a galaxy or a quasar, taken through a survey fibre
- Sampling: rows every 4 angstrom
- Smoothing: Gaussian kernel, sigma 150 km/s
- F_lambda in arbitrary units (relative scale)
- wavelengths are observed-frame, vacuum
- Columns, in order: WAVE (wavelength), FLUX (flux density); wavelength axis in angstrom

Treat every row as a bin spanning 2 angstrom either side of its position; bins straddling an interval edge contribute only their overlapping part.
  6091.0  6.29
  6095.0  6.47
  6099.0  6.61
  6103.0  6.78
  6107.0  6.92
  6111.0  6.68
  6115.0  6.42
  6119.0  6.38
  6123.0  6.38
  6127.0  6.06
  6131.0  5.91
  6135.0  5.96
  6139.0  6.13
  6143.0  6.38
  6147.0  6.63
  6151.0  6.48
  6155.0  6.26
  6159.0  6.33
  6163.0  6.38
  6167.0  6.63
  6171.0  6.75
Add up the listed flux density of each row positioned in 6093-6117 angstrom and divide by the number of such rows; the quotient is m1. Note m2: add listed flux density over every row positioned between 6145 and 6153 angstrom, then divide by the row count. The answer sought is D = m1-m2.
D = 0.09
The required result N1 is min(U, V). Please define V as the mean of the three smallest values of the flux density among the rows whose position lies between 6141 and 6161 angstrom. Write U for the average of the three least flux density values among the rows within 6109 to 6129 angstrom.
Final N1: 6.27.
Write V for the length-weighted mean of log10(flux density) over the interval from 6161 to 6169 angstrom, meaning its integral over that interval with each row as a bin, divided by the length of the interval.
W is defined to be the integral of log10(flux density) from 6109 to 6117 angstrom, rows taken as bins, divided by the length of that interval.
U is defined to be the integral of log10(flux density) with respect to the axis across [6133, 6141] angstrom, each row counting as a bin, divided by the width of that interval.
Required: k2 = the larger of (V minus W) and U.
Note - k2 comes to 0.781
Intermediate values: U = 0.781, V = 0.813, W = 0.816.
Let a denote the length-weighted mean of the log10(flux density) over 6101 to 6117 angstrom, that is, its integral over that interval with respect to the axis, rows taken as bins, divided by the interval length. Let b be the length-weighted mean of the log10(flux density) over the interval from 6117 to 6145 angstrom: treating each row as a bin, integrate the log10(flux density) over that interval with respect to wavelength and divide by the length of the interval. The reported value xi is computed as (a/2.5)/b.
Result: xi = 0.418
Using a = 0.83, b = 0.79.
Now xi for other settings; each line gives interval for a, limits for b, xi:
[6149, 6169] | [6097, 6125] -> 0.394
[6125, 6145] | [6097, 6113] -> 0.378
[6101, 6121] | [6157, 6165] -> 0.409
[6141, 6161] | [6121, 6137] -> 0.412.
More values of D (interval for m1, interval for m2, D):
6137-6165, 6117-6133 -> 0.19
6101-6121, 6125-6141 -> 0.62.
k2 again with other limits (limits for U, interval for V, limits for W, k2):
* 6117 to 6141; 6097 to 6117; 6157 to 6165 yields 0.788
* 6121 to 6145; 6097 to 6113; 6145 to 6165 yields 0.788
